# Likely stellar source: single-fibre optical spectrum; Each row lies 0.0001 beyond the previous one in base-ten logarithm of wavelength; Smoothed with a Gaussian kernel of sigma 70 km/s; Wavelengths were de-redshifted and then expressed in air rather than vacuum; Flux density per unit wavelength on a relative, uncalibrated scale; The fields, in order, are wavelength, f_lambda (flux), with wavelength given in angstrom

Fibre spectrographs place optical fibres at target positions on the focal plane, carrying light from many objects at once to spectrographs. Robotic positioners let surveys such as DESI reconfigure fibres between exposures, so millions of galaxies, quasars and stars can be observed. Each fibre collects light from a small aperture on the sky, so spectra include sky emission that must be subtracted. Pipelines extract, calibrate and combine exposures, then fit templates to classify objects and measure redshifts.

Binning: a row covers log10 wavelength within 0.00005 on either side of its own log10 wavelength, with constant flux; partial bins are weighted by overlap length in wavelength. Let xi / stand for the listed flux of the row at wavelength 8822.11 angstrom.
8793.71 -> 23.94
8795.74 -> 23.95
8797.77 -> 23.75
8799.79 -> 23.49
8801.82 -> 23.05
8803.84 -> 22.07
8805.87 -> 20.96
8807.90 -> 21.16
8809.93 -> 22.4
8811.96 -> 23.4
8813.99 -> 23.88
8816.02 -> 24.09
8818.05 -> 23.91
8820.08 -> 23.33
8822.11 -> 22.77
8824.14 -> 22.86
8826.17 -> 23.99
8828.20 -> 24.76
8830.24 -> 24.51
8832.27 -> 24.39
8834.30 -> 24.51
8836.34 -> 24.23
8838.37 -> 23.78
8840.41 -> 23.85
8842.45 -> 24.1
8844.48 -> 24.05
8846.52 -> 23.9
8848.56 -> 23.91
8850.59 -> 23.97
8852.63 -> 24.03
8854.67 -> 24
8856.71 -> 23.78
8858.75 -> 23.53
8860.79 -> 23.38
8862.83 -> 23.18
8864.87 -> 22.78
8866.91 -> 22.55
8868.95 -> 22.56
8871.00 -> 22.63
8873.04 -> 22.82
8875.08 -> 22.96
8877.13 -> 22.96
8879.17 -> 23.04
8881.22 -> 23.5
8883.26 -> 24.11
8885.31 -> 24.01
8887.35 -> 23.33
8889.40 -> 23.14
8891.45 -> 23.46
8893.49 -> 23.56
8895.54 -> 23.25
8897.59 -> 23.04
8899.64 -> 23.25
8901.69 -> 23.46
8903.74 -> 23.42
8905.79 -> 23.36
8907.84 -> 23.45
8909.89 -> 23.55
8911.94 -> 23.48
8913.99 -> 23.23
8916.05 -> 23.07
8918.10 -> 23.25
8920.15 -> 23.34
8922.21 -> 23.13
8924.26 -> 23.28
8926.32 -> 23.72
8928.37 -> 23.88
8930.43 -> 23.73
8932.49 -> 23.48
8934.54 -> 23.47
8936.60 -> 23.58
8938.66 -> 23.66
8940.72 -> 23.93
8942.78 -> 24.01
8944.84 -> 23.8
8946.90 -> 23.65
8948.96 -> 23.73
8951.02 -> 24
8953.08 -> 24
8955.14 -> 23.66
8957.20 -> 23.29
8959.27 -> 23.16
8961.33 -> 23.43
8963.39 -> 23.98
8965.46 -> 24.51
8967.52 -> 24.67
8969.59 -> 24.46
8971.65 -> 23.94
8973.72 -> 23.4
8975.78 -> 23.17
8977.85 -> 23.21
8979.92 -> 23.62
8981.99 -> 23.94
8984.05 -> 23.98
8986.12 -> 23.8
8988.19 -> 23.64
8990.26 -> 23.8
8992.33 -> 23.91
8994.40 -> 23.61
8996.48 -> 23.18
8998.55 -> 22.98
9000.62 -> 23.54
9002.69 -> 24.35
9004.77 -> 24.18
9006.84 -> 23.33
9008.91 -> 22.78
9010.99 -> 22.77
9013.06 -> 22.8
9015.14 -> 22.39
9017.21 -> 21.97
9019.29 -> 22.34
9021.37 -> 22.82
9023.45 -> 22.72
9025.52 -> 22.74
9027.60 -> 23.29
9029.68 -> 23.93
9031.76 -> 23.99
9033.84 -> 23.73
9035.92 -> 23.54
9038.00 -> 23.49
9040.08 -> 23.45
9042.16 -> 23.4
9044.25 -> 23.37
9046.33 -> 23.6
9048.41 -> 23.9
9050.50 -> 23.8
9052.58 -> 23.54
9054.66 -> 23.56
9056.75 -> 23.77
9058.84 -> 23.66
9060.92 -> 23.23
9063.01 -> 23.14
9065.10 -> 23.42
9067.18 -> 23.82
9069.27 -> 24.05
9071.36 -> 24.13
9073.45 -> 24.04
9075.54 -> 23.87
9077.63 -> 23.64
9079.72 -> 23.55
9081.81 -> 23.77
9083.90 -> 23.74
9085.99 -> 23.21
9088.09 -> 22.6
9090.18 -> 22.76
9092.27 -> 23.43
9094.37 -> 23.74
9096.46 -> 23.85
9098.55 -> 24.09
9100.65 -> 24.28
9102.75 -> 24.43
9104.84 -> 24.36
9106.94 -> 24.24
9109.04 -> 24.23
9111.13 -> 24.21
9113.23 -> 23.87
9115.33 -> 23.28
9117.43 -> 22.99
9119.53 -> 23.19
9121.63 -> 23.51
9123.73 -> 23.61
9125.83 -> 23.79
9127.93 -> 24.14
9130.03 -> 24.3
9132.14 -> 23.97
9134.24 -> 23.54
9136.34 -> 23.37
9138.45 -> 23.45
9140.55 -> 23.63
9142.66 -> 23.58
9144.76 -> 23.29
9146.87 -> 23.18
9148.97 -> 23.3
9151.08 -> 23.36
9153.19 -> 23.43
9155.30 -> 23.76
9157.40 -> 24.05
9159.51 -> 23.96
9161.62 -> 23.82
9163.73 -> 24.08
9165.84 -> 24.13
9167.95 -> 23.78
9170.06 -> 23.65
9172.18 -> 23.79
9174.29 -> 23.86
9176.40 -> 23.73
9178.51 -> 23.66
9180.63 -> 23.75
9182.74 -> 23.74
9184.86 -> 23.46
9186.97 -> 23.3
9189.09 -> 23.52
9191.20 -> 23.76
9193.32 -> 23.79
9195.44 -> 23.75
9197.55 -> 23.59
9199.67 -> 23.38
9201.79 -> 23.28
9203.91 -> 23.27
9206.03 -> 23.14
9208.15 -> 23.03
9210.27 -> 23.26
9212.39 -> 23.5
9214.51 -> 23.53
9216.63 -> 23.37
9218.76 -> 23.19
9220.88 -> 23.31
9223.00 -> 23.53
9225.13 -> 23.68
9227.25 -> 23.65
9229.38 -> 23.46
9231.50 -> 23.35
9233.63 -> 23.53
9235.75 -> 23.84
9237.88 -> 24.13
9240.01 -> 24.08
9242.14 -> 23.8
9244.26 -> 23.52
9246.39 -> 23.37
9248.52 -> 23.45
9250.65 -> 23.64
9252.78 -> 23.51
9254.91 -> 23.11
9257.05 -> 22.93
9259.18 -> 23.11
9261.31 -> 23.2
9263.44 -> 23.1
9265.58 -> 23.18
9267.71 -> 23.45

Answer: 22.77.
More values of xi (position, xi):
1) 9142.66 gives 23.58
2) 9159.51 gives 23.96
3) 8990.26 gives 23.8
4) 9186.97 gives 23.3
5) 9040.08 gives 23.45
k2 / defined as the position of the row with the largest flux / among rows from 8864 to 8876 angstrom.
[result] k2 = 8875.08 angstrom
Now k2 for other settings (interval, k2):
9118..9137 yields 9130.03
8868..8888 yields 8883.26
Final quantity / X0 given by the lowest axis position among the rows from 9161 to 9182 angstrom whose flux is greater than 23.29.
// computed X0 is 9161.62 angstrom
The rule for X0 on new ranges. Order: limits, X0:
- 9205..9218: 9212.39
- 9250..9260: 9250.65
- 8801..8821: 8811.96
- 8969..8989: 8969.59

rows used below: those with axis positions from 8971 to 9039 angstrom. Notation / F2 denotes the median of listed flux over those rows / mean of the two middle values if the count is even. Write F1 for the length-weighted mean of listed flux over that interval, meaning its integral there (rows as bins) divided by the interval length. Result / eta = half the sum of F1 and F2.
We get 23.4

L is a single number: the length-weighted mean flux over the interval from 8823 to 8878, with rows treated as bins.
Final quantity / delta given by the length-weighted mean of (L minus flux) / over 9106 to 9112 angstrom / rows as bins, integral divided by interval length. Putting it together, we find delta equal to -0.60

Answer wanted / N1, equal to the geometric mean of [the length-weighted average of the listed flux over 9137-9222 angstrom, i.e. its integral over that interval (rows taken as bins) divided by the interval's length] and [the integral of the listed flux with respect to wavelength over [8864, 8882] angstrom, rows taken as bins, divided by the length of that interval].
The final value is 23.2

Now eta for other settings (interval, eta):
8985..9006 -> 23.7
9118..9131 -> 23.7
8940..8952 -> 23.9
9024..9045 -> 23.5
